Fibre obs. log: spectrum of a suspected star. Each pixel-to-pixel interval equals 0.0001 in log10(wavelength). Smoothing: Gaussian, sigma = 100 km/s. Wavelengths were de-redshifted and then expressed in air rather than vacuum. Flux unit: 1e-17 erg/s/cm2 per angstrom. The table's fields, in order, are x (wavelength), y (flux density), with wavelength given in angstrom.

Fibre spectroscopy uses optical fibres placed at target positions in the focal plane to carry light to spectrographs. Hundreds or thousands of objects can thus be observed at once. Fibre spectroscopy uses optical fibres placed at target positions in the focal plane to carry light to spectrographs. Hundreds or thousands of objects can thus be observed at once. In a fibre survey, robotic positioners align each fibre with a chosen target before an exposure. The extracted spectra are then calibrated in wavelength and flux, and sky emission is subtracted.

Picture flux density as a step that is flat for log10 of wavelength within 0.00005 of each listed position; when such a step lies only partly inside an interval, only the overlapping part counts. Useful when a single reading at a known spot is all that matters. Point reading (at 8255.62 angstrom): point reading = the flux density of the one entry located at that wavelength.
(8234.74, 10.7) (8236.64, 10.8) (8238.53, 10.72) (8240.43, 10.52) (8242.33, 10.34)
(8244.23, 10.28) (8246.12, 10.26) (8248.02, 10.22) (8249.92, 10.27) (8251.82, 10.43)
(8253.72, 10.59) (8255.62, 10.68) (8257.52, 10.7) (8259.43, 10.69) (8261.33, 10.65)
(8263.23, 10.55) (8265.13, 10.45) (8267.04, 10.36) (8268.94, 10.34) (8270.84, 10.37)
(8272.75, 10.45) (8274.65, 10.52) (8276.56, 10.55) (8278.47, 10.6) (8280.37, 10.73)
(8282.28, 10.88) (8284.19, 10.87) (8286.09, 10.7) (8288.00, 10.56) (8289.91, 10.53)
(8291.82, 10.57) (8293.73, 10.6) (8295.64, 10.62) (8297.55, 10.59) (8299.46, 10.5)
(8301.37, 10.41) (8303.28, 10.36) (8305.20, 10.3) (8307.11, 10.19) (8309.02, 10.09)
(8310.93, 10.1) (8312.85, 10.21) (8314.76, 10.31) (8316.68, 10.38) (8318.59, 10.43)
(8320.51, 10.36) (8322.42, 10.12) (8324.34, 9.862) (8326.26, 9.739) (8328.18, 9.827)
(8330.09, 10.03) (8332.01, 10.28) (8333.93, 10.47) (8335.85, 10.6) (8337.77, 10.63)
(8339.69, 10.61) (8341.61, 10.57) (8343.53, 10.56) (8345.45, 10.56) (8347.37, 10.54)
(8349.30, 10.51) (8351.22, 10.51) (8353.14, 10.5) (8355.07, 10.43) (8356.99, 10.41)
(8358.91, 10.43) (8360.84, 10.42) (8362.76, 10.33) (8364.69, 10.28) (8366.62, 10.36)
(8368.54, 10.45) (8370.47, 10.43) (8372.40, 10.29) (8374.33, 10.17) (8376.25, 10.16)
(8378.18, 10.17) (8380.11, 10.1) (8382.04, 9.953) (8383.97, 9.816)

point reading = 10.68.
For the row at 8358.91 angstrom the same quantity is 10.43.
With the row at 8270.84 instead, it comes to 10.37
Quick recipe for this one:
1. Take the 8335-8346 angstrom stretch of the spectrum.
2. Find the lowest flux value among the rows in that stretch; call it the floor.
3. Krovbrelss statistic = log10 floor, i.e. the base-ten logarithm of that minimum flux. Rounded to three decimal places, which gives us 1.024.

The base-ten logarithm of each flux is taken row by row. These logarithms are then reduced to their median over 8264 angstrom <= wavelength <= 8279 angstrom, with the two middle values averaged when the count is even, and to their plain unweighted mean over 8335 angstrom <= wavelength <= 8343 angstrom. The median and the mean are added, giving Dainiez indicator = 2.04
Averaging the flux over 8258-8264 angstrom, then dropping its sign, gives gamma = 10.6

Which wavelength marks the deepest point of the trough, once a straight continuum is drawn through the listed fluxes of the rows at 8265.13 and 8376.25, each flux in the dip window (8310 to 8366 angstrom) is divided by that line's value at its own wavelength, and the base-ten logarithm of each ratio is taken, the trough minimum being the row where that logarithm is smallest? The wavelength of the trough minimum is 8326.26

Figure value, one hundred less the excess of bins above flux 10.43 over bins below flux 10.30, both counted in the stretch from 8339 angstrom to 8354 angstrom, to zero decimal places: 92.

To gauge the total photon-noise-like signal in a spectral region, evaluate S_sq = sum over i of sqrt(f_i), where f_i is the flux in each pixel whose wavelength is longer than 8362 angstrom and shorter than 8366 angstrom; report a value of 6.42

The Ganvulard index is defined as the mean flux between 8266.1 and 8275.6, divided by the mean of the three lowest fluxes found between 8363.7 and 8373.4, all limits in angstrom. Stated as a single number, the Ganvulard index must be 1.01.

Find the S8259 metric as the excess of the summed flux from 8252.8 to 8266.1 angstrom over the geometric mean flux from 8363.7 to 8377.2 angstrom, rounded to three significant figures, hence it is 64.0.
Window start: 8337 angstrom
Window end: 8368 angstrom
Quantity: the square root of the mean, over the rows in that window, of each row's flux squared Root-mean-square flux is 10.5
